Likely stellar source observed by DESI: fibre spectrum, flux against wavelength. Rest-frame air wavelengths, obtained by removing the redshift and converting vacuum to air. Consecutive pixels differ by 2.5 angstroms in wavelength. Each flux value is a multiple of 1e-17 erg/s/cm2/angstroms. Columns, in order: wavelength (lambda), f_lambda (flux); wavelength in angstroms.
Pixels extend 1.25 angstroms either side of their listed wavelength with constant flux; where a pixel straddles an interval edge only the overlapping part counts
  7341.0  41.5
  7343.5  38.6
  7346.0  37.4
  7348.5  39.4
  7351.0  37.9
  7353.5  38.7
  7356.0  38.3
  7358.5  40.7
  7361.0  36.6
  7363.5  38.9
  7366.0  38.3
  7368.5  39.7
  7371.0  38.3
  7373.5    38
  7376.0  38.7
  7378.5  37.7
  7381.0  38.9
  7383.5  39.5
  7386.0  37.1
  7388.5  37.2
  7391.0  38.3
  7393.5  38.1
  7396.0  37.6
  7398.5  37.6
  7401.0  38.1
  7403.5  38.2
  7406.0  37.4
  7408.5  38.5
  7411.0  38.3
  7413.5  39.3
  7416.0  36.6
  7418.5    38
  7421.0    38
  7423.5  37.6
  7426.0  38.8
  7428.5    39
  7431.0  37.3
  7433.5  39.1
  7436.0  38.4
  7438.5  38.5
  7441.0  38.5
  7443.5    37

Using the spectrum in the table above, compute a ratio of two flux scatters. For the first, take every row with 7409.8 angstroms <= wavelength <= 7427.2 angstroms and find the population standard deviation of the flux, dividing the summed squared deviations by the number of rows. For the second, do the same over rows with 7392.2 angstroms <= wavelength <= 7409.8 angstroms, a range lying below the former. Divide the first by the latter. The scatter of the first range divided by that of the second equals 2.17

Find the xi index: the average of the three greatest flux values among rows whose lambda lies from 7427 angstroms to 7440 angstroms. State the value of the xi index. 38.9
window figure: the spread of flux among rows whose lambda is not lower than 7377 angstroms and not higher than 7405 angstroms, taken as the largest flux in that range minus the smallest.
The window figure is 2.4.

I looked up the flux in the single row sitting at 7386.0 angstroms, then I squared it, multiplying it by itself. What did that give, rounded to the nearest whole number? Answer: 1376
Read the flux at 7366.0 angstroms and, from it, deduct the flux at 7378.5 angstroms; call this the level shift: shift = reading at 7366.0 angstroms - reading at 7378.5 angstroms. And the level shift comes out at 0.6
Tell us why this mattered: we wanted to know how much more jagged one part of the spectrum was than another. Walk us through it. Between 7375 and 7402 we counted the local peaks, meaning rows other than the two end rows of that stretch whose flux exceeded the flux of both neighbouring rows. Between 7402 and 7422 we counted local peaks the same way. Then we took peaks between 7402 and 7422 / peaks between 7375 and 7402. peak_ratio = 1.00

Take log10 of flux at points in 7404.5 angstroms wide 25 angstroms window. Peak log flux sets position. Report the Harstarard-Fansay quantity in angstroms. 7413.5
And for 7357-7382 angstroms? 7358.5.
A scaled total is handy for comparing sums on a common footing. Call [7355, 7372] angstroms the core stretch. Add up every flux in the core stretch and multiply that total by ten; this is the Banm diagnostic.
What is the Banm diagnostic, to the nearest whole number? 2708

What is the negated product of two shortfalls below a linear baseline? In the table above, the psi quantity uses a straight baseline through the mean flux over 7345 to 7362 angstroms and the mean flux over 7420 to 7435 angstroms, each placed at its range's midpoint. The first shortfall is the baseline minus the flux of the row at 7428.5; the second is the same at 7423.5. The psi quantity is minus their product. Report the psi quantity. 0.50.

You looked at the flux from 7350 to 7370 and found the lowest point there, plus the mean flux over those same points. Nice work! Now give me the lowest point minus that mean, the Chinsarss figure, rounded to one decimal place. -2.0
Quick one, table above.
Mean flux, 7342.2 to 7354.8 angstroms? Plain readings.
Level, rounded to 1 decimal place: 38.4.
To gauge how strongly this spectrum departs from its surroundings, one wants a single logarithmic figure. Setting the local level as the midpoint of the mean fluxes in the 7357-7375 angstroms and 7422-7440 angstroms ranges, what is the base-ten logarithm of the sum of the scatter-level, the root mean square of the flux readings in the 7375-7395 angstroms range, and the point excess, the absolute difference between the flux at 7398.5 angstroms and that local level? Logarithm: 1.59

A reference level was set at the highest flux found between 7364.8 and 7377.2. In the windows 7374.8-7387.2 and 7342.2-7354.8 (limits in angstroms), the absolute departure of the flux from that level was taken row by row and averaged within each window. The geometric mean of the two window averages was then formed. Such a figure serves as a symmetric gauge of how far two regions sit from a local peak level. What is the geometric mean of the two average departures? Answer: 1.31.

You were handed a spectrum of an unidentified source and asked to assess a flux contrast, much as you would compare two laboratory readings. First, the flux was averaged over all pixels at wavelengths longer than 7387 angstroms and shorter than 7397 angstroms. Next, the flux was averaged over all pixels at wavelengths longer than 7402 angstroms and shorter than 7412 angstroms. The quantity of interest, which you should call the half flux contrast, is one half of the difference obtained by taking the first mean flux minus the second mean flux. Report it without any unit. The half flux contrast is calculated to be -0.15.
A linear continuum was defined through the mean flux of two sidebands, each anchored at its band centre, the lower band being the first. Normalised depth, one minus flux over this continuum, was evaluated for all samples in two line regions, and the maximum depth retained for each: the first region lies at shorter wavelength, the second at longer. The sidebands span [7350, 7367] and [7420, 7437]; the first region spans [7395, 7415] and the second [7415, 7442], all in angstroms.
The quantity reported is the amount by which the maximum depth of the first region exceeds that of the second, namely -0.020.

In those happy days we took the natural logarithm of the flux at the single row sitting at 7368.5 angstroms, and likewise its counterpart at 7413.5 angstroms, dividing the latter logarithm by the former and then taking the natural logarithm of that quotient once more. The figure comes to -0.003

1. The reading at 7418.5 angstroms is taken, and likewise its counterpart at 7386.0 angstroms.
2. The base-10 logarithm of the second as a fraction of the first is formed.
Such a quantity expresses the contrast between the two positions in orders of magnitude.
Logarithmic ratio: -0.010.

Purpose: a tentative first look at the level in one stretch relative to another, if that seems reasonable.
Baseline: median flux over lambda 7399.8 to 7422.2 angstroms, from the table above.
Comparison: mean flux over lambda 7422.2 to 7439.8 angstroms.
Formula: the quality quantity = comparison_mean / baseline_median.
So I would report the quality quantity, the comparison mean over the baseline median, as 1.01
